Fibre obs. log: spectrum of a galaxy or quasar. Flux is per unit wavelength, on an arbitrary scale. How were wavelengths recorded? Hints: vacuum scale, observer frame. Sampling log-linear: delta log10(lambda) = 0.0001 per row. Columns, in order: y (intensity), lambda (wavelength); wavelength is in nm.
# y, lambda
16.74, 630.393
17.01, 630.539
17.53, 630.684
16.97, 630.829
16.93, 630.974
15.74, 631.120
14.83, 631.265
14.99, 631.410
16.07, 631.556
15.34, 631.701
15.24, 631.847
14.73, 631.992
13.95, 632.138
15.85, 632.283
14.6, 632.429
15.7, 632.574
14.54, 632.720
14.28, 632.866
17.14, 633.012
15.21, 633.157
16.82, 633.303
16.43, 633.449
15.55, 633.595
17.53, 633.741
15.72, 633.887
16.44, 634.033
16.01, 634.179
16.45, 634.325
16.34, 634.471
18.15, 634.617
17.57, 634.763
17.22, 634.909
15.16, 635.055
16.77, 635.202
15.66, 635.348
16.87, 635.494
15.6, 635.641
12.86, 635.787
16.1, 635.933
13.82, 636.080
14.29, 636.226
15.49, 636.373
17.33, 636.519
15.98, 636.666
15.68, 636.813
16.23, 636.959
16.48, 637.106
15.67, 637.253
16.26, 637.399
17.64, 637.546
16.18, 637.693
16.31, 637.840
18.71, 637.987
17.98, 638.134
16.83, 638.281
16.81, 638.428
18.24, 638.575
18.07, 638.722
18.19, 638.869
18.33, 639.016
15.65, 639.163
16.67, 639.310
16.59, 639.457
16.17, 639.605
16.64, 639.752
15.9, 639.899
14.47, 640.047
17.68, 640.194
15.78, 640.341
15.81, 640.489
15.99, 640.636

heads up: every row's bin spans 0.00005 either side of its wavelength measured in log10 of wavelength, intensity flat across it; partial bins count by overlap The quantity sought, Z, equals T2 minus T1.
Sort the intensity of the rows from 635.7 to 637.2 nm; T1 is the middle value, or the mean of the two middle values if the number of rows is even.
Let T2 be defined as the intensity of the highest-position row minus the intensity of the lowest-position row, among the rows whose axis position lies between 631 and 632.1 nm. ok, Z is -16.8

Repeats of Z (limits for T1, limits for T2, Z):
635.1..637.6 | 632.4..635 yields -13.4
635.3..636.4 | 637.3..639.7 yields -15.6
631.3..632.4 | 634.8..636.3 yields -18.2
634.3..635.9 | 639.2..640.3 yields -15.4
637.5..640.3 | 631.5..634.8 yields -15.3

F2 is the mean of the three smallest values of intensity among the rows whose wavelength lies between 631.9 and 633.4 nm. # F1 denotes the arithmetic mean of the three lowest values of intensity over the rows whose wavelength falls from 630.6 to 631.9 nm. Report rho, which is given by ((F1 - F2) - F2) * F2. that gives -192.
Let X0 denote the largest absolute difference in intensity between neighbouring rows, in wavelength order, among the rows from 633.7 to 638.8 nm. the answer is 3.2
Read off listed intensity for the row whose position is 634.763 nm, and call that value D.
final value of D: 17.57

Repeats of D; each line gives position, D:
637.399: 16.26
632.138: 13.95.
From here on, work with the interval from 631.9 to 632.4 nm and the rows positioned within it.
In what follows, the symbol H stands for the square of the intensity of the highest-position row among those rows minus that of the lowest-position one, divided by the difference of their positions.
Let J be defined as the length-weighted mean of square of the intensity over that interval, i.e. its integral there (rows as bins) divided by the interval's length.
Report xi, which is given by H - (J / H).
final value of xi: 116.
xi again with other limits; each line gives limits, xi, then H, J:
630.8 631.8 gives -56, -60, 249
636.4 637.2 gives -44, -49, 265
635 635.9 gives -85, -88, 243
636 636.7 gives 108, 110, 237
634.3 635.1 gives -51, -56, 287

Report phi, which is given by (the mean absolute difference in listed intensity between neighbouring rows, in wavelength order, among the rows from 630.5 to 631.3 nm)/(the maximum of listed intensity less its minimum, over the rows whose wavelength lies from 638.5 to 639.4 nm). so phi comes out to 0.24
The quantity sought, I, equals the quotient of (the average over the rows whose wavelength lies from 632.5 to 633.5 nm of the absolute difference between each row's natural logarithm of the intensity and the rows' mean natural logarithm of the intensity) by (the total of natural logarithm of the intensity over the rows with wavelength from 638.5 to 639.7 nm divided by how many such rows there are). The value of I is 0.0204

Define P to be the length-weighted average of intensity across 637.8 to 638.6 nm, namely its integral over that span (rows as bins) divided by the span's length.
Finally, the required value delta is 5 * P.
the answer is 87.4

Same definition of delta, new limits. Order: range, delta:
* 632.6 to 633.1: 76.7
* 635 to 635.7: 80.1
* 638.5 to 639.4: 87.6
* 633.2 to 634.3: 81.6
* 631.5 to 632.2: 75.3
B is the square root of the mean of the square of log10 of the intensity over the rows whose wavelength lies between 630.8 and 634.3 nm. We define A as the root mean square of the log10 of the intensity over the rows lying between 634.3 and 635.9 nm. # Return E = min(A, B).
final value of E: 1.20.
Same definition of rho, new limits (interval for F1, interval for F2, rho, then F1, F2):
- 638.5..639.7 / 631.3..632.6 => -183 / 16.1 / 14.4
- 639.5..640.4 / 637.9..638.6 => -327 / 15.4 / 17.2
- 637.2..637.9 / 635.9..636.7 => -189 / 16.0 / 14.5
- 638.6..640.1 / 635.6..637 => -164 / 15.3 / 13.7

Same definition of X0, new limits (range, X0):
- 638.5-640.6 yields 3.2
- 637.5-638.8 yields 2.4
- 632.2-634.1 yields 2.9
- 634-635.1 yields 2.1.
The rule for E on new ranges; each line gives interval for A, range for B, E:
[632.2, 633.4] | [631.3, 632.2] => 1.18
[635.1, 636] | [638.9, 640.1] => 1.19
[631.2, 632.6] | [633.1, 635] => 1.18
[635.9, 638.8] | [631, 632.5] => 1.18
